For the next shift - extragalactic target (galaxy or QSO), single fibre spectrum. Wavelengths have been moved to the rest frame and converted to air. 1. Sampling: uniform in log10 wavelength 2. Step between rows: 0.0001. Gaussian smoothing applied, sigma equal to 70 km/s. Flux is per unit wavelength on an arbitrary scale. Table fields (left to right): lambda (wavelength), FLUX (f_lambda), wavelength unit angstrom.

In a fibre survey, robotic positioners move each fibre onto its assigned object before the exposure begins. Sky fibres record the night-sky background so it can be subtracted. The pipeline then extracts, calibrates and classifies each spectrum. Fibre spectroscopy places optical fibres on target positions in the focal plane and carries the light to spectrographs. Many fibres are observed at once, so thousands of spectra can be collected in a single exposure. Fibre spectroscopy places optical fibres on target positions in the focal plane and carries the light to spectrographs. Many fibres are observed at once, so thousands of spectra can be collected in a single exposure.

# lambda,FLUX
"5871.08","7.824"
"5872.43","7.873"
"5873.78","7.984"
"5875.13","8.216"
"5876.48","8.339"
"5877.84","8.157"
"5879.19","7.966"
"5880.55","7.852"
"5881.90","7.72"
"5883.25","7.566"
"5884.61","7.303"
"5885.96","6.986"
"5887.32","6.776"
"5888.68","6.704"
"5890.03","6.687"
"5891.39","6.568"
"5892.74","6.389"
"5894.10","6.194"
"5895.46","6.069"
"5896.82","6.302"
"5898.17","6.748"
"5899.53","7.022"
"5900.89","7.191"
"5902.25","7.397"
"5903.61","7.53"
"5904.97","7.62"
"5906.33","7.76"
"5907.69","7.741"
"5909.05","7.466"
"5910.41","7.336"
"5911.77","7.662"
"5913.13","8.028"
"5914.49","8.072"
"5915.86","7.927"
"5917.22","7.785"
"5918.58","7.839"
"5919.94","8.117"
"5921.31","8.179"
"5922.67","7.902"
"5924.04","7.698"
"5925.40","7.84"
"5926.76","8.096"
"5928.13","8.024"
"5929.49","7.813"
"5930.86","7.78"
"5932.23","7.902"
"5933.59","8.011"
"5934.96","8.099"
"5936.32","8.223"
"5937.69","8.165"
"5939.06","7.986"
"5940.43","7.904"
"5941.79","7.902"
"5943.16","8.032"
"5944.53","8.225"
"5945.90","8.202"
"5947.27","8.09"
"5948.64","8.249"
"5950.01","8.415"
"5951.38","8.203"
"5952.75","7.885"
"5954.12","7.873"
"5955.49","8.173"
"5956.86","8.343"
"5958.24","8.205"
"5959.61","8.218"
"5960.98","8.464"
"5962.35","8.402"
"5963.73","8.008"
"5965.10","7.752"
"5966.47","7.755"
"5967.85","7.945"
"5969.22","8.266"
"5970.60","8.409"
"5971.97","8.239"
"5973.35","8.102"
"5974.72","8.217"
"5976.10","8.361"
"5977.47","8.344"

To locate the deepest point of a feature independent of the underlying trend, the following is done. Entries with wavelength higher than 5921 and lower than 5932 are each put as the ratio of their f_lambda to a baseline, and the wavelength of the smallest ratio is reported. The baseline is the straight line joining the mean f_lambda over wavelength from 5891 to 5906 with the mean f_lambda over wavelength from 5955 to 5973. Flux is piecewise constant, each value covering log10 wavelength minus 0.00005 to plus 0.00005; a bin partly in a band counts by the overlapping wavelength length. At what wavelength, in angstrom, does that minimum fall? 5930.86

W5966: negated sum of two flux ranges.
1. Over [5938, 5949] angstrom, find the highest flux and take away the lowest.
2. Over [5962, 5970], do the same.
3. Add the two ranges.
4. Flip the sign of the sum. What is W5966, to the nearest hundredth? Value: -1.00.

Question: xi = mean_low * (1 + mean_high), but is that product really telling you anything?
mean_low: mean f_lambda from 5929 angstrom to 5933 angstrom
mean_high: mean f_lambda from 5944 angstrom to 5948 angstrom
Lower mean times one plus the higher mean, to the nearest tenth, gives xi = 71.8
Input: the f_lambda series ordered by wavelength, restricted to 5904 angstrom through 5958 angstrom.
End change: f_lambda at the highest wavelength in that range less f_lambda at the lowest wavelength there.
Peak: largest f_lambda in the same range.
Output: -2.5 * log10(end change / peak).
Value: 2.7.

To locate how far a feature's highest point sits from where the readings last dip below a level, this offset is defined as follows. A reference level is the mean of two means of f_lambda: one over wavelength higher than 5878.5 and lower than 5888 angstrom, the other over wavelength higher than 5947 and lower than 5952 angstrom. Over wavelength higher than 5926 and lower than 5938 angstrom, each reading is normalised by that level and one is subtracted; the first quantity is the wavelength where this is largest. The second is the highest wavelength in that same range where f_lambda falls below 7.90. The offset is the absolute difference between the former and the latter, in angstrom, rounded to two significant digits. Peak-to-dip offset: 5.5 angstrom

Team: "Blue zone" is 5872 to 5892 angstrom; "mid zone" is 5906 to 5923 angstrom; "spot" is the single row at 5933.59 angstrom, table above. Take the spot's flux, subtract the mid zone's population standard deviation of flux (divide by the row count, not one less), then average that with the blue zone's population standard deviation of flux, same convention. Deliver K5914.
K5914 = 4.19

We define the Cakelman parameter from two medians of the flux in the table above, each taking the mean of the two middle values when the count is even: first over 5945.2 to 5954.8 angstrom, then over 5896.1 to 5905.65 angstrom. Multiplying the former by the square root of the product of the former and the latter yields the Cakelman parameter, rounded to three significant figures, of 63.0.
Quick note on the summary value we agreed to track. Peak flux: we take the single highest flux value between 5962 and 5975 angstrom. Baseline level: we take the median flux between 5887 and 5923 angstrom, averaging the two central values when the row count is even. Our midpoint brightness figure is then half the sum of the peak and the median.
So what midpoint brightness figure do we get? 7.9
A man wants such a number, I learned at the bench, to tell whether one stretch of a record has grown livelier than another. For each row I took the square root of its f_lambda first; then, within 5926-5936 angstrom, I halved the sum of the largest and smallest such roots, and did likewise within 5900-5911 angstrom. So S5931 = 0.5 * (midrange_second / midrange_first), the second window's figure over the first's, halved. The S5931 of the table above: 0.485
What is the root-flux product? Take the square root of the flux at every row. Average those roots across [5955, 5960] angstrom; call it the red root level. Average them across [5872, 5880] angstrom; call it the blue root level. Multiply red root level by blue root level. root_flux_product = 8.16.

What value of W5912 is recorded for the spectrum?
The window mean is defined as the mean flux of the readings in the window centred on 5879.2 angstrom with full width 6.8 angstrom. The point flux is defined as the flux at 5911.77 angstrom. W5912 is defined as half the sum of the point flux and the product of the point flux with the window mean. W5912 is 34.5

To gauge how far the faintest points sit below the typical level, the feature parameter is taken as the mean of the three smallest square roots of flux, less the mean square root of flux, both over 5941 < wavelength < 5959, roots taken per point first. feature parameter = -0.044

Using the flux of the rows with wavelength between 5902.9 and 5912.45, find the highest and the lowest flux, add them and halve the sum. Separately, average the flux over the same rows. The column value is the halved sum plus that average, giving 15.1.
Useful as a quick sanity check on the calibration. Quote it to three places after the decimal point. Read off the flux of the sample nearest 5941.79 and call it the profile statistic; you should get 7.902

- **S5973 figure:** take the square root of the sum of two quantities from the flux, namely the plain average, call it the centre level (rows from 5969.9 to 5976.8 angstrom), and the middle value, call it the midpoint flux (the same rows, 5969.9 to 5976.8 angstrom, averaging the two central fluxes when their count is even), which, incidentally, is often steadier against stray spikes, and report 4.06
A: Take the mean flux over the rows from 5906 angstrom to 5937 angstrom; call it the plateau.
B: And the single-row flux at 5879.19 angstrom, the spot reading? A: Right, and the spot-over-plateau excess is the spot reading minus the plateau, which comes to 0.1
